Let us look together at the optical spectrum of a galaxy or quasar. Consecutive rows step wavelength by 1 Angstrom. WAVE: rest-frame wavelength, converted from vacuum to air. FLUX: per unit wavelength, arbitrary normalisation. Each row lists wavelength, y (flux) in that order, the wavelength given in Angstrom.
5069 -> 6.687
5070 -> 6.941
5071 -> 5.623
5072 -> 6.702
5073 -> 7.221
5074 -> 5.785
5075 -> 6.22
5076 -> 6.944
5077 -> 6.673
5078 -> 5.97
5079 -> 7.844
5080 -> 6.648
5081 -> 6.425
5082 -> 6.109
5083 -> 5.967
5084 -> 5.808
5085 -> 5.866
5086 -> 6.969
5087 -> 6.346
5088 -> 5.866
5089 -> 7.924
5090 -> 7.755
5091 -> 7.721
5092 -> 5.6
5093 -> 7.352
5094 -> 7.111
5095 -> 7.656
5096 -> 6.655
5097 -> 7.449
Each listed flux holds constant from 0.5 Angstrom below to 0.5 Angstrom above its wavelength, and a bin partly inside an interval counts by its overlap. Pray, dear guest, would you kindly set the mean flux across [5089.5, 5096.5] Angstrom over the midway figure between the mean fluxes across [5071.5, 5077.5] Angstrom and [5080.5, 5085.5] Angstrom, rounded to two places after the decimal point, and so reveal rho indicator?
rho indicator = 1.13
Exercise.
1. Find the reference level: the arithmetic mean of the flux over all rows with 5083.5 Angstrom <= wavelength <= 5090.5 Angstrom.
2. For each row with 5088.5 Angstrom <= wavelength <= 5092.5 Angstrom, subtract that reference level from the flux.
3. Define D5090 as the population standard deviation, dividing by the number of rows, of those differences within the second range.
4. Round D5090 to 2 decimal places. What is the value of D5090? 0.96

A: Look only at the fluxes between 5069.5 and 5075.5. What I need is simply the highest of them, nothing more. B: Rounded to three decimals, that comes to 7.221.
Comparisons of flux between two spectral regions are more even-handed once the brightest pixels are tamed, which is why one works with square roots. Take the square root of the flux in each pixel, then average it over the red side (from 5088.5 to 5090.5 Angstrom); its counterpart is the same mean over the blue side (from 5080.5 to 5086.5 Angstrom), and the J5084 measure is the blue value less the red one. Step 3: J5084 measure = -0.31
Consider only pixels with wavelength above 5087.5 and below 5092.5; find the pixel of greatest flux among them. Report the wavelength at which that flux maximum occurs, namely 5089 Angstrom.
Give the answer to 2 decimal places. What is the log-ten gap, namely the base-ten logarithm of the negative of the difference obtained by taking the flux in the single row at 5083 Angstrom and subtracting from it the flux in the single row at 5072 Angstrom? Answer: -0.13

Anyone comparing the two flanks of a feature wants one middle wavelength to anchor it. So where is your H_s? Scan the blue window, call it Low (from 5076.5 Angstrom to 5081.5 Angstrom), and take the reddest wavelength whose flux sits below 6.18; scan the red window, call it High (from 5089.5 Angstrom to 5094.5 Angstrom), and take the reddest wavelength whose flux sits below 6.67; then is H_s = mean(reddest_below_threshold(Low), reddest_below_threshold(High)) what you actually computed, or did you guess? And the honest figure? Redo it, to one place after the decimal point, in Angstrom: 5085.0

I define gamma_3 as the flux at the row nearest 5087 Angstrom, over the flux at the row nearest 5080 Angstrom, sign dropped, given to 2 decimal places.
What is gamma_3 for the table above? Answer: 0.95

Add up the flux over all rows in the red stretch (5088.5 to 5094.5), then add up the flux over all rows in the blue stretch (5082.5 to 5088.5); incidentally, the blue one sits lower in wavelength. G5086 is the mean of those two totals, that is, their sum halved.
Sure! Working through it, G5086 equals 40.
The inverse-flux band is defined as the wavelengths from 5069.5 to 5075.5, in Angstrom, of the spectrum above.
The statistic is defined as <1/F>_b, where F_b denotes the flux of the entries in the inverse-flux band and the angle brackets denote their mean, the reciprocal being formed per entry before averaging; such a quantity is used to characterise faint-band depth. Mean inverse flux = 0.157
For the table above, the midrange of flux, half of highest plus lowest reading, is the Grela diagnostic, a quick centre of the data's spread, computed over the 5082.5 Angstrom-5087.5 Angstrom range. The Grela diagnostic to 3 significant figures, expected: 6.39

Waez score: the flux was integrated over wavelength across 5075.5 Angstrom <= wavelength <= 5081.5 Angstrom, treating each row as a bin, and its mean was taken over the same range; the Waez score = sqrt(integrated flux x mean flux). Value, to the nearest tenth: 16.5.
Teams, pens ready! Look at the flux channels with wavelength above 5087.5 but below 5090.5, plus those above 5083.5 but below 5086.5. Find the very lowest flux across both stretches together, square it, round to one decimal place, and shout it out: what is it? 33.7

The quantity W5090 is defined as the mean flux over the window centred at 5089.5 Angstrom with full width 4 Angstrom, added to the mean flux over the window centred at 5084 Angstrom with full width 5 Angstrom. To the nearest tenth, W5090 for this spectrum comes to 13.5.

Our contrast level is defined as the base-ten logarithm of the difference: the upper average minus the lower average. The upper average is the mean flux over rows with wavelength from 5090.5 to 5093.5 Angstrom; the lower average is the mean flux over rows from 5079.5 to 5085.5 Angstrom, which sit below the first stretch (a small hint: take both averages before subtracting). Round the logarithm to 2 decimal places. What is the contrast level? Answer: -0.12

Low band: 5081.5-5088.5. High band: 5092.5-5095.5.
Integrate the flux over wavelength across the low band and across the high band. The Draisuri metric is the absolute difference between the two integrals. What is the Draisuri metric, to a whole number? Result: 21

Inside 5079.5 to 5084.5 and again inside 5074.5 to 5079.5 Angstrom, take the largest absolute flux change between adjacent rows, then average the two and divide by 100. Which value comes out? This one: 0.011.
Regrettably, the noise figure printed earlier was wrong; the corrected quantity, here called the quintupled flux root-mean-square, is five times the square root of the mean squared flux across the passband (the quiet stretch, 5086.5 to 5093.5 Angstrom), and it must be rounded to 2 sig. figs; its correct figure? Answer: 35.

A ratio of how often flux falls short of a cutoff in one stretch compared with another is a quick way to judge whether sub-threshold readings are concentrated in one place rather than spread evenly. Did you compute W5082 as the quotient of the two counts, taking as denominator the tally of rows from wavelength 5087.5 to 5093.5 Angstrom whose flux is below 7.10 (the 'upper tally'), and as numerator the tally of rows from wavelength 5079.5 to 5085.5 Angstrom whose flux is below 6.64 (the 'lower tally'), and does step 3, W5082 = 2.5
